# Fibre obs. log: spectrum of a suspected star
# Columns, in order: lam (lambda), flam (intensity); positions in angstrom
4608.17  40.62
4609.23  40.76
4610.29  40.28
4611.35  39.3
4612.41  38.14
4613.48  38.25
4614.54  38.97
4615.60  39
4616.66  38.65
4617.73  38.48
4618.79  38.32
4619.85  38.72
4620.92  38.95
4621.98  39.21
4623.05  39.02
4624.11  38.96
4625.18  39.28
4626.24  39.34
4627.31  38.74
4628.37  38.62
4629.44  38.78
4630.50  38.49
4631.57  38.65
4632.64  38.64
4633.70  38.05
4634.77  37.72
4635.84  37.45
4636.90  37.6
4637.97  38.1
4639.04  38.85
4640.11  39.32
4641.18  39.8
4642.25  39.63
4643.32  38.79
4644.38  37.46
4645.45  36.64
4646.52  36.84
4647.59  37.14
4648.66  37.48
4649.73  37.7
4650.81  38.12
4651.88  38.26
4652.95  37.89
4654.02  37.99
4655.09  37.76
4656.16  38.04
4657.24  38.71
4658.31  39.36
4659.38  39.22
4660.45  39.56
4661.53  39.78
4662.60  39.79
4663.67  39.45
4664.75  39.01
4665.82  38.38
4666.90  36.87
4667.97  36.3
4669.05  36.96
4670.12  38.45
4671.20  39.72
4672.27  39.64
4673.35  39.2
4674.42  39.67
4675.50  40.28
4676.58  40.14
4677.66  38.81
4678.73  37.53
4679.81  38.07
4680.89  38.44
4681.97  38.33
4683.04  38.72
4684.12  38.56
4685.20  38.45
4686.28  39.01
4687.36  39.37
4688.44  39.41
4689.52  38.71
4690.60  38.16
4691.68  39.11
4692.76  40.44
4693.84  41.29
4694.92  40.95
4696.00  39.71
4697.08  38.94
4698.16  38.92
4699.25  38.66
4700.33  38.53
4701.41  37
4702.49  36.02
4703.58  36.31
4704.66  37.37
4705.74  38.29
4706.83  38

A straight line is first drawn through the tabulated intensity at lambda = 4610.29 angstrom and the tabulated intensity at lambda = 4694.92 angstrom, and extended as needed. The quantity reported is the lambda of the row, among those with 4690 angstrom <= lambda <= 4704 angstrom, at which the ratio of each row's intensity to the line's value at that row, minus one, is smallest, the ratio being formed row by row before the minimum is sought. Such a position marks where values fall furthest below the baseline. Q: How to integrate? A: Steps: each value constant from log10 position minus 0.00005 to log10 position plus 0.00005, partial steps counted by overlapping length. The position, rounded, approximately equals 4702.49 angstrom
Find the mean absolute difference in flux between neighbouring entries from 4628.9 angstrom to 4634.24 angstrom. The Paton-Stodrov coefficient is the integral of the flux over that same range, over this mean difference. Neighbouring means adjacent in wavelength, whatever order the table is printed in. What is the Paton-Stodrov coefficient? 783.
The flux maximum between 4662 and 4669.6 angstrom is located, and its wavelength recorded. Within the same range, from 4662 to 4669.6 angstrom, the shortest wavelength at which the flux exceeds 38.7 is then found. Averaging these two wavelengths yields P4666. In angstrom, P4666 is 4662.6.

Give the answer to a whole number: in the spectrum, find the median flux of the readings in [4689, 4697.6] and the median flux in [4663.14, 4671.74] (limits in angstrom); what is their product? 1514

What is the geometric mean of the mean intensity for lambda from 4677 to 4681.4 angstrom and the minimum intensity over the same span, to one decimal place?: 37.9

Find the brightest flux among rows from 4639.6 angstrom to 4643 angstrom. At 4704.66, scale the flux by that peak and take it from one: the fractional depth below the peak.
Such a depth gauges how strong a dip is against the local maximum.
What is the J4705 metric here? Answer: 0.061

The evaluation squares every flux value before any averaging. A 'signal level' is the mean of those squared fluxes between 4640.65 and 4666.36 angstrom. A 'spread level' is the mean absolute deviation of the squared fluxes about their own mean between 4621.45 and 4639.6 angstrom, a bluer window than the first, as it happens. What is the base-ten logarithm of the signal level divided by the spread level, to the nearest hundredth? 1.62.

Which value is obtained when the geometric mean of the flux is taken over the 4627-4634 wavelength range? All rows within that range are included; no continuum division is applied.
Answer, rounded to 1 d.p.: 38.6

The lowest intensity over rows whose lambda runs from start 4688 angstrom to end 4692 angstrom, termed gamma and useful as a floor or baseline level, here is 38.16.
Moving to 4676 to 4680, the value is 37.53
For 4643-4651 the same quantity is 36.64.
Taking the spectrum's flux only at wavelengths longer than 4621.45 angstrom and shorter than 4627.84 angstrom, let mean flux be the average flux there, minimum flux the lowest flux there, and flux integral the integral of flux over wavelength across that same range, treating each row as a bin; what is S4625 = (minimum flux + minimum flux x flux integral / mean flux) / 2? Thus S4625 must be 143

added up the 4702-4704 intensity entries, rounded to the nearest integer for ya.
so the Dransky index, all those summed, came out 72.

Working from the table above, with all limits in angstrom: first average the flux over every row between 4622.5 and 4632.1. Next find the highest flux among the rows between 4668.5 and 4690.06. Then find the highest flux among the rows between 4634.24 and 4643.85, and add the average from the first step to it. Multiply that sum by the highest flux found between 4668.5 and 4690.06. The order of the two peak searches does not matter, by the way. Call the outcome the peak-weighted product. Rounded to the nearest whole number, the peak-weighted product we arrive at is 3169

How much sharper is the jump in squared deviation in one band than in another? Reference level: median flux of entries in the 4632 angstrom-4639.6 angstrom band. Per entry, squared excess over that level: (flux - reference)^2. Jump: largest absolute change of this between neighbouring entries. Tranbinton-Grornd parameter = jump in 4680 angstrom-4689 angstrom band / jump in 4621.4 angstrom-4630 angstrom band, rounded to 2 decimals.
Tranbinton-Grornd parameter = 0.69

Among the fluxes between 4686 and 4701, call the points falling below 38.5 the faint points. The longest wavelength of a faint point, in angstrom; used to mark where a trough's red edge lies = 4690.60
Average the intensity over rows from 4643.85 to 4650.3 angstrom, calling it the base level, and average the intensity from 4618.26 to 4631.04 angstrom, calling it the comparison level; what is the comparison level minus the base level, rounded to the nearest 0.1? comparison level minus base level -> 1.7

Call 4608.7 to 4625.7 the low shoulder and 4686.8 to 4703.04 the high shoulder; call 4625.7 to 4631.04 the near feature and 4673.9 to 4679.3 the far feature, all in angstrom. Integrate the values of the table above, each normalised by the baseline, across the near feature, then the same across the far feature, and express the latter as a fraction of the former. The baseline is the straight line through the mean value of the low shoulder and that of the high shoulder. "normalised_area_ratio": 1.02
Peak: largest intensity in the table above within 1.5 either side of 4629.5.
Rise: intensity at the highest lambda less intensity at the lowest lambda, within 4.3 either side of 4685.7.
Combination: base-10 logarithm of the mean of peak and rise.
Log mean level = 1.29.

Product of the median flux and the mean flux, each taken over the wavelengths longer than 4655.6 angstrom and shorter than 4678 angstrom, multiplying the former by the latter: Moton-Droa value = 1526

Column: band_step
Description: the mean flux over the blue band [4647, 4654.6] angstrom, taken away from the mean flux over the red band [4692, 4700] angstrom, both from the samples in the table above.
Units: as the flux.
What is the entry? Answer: 2.0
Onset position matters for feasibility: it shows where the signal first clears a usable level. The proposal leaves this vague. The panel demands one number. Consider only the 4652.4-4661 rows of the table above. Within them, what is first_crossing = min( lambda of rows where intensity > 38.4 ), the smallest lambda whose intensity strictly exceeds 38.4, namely 4657.24 angstrom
